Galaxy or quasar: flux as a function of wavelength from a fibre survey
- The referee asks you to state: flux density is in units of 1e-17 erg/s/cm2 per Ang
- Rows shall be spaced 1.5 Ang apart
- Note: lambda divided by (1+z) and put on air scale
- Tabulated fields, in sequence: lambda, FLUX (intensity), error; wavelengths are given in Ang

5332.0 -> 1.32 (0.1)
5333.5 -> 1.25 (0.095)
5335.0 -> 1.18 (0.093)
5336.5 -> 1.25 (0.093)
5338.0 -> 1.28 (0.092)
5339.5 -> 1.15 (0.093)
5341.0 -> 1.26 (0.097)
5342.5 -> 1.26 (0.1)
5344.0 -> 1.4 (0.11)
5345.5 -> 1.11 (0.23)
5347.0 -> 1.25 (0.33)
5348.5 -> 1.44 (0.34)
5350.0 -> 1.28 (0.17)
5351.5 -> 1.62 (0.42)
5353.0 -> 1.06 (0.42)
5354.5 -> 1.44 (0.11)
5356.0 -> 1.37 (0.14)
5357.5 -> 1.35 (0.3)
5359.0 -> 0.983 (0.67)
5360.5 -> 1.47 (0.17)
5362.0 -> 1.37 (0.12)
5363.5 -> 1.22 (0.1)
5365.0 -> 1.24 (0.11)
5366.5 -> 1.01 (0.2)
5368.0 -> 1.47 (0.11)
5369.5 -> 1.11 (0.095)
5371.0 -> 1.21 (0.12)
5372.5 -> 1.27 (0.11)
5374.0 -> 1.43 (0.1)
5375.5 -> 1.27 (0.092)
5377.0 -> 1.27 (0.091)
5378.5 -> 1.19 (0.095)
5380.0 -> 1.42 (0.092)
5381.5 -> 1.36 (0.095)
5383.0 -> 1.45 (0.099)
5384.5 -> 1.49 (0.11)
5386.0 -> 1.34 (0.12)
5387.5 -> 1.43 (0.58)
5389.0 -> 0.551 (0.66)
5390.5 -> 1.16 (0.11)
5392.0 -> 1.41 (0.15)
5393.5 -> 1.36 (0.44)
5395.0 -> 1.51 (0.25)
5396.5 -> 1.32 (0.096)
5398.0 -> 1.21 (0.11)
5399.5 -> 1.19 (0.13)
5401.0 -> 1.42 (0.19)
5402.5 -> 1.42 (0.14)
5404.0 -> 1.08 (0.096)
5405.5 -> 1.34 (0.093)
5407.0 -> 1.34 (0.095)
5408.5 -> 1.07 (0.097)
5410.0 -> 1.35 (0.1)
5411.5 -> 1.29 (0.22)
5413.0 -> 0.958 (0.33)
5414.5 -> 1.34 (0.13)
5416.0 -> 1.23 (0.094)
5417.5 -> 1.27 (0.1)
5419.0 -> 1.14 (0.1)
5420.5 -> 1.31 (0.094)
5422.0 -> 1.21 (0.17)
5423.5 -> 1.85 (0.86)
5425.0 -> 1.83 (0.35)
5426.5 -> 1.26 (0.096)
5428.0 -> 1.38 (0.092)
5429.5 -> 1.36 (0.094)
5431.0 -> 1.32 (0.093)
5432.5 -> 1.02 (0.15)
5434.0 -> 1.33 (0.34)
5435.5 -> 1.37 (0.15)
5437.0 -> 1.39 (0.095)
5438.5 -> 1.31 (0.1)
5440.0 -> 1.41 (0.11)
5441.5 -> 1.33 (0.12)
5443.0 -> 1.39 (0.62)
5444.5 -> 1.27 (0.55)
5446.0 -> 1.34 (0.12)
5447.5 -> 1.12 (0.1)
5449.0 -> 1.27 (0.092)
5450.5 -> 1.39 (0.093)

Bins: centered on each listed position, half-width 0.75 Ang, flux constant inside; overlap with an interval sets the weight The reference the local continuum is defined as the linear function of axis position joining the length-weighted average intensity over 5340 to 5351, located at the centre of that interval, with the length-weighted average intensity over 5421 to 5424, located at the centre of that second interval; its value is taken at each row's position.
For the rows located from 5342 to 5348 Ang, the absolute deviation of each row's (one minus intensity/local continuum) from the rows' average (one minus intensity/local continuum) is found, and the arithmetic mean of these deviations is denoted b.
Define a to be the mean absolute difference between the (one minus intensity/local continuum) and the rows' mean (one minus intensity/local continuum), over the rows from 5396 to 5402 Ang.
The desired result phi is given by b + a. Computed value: 0.12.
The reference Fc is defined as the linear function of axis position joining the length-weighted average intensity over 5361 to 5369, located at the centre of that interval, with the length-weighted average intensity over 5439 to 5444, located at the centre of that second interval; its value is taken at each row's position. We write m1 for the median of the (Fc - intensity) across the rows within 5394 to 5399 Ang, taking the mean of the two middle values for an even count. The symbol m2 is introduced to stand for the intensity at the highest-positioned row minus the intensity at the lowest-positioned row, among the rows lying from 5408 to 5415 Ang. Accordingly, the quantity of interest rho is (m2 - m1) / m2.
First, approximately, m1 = -0.013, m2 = 0.27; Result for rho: 1.0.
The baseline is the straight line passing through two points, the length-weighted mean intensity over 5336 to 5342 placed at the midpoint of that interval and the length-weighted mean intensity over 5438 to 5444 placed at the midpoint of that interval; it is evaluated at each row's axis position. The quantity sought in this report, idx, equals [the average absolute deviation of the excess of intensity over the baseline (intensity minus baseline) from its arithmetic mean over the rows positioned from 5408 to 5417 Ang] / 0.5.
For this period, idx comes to 0.25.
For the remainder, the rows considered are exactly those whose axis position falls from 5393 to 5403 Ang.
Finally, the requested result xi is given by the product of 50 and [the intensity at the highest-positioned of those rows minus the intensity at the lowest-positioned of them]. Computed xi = 3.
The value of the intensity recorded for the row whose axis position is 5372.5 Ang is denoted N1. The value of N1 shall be 1.27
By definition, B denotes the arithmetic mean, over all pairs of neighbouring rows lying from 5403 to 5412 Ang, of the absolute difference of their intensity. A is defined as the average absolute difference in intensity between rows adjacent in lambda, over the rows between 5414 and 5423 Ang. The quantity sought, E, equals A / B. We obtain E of 0.63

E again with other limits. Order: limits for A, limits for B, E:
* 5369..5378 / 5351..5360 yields 0.34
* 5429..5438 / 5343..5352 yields 0.63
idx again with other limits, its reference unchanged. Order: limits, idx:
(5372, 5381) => 0.15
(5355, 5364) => 0.26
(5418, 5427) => 0.54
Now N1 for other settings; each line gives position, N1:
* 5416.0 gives 1.23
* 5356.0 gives 1.37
